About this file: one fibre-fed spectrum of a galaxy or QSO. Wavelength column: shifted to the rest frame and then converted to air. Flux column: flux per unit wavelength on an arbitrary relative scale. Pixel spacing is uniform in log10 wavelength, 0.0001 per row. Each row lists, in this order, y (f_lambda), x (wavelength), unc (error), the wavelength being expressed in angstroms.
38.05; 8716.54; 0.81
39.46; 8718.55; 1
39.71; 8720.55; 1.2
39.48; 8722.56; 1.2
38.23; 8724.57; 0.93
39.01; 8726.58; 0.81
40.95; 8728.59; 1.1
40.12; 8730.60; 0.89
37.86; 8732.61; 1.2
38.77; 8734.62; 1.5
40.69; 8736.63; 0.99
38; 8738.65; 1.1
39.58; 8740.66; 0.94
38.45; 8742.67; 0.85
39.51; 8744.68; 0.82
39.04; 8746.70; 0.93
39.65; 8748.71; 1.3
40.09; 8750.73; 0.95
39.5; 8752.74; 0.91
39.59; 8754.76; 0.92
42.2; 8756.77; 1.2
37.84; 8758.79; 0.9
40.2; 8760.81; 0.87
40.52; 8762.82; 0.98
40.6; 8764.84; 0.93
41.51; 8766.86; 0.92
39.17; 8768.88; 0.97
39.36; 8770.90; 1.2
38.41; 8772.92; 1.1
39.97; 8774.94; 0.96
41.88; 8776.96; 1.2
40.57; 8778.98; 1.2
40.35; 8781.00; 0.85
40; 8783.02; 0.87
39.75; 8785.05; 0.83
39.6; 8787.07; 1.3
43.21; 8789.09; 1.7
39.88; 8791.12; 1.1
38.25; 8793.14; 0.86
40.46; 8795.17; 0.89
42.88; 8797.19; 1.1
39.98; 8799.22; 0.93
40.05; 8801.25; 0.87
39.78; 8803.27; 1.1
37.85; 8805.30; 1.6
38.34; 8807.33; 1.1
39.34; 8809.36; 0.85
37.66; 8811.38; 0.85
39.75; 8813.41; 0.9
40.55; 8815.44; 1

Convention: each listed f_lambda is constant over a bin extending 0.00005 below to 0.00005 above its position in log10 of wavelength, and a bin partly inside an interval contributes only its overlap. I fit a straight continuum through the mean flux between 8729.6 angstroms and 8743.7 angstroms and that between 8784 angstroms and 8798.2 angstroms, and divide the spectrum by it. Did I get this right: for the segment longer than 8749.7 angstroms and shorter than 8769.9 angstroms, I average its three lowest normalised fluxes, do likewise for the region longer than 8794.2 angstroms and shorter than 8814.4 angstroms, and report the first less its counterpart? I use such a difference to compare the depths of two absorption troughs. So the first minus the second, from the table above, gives 0.053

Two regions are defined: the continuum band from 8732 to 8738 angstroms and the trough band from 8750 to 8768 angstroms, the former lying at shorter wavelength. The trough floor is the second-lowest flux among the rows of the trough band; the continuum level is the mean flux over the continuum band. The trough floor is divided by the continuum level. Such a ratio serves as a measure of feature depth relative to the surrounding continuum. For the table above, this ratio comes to 1.01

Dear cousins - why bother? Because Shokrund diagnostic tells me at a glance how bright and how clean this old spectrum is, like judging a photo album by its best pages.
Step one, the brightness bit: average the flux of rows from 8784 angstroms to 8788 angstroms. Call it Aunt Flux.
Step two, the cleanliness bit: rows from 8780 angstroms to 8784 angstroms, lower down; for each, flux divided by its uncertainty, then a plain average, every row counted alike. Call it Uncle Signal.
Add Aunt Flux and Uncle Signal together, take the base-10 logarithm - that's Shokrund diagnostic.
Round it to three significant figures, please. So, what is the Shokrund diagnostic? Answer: 1.94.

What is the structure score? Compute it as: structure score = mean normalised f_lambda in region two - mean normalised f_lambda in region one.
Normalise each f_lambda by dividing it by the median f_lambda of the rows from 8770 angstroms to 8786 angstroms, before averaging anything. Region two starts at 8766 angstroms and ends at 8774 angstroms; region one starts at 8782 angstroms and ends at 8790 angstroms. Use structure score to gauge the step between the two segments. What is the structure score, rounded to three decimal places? -0.026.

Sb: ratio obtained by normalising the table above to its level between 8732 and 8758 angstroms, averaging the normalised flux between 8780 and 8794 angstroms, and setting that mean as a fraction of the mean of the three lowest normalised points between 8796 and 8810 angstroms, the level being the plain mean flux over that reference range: 1.043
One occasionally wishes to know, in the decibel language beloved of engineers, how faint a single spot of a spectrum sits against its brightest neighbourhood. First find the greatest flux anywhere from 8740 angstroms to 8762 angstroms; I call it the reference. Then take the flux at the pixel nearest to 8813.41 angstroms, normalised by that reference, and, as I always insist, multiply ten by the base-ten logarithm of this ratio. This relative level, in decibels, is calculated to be -0.26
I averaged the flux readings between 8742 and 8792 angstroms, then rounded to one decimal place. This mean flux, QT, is 40.0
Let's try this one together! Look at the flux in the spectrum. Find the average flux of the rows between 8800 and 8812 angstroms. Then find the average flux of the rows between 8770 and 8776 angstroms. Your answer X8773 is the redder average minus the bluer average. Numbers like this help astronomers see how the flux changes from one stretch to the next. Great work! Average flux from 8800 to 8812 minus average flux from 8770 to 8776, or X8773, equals -0.4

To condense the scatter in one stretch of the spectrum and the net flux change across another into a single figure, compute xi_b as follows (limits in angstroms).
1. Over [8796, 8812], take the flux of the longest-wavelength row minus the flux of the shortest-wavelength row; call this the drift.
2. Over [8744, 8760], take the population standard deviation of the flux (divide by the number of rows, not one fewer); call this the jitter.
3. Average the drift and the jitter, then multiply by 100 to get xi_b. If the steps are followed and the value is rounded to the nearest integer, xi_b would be -204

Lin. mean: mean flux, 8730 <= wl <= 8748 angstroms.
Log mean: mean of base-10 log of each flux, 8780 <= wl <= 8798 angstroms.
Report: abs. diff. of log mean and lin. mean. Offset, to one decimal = 37.5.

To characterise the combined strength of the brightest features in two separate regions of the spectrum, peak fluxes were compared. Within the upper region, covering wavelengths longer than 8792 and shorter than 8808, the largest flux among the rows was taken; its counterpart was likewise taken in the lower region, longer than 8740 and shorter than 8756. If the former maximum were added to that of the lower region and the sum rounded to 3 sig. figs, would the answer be 83.0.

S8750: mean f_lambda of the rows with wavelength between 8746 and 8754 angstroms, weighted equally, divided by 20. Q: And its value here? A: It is 1.98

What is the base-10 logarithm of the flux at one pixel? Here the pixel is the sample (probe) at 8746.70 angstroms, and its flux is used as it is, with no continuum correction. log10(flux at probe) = 1.59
